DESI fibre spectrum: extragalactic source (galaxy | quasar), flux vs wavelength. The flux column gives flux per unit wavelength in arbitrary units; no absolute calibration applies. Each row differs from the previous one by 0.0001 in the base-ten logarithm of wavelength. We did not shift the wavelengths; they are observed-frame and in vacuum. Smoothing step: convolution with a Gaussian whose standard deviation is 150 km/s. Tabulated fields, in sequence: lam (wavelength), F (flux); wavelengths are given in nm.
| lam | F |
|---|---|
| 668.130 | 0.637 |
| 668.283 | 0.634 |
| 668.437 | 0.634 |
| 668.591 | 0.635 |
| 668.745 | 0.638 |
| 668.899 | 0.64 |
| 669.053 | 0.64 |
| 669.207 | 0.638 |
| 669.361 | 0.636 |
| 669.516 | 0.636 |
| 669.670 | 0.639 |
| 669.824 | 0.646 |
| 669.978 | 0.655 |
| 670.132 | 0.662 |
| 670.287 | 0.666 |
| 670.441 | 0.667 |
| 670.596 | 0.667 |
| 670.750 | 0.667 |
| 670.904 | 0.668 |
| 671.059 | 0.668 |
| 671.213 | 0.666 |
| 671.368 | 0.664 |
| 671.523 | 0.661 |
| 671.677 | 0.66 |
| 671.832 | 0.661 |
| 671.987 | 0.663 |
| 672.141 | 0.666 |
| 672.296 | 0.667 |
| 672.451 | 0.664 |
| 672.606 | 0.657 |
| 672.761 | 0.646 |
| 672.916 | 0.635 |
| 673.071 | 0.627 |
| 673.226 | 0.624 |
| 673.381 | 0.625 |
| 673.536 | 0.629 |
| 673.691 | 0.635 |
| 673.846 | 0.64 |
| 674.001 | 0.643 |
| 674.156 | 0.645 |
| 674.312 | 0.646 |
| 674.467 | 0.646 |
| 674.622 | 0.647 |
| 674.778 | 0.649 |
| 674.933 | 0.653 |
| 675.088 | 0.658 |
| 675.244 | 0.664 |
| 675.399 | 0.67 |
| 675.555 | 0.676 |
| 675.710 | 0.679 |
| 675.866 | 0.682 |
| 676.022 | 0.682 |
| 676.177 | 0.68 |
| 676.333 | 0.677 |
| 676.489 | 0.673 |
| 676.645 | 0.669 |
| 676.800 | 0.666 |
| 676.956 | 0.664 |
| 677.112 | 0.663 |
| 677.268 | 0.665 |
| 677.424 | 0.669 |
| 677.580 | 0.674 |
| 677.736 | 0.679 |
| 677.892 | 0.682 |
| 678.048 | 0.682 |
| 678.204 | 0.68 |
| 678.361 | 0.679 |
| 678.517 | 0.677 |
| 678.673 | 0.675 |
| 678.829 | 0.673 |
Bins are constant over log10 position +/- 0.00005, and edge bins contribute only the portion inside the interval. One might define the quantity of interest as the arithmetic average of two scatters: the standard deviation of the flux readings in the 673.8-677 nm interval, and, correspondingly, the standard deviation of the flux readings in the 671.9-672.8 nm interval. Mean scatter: 0.011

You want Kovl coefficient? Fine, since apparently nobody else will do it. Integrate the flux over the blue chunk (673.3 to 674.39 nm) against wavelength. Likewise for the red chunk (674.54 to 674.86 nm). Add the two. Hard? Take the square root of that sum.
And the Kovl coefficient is 0.95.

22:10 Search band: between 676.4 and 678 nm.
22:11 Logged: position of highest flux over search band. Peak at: 677.892 nm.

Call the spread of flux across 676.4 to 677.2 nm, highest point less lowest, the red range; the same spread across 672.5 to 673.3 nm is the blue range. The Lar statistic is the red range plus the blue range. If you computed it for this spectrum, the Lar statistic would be 0.043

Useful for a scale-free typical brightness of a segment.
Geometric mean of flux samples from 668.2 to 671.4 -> 0.651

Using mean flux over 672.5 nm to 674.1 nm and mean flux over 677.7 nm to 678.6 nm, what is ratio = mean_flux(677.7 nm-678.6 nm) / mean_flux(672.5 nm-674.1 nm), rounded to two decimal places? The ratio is 1.07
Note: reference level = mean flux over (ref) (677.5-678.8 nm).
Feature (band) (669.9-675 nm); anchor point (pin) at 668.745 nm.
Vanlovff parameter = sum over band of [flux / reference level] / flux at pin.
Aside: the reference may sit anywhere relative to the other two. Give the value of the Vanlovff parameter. 49.8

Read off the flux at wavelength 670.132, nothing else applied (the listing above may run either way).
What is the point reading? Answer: 0.662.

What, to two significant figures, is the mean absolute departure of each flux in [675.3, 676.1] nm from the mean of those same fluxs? 0.0038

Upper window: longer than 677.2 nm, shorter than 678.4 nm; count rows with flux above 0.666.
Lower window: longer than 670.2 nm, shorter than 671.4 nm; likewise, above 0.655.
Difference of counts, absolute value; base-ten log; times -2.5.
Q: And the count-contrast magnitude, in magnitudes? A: 0.00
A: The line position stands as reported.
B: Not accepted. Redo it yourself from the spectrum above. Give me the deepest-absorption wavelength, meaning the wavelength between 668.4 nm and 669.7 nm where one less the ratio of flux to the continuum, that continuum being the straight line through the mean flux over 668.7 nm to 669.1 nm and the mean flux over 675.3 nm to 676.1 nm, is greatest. 669.516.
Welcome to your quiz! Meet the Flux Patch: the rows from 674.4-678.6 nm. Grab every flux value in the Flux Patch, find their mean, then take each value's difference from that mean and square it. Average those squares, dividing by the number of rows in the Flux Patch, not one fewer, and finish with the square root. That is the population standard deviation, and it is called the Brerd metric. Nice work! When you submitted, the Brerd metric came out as 0.0111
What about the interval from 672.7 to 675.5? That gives 0.0126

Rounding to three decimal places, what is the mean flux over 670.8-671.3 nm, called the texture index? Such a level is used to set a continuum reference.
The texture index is 0.667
